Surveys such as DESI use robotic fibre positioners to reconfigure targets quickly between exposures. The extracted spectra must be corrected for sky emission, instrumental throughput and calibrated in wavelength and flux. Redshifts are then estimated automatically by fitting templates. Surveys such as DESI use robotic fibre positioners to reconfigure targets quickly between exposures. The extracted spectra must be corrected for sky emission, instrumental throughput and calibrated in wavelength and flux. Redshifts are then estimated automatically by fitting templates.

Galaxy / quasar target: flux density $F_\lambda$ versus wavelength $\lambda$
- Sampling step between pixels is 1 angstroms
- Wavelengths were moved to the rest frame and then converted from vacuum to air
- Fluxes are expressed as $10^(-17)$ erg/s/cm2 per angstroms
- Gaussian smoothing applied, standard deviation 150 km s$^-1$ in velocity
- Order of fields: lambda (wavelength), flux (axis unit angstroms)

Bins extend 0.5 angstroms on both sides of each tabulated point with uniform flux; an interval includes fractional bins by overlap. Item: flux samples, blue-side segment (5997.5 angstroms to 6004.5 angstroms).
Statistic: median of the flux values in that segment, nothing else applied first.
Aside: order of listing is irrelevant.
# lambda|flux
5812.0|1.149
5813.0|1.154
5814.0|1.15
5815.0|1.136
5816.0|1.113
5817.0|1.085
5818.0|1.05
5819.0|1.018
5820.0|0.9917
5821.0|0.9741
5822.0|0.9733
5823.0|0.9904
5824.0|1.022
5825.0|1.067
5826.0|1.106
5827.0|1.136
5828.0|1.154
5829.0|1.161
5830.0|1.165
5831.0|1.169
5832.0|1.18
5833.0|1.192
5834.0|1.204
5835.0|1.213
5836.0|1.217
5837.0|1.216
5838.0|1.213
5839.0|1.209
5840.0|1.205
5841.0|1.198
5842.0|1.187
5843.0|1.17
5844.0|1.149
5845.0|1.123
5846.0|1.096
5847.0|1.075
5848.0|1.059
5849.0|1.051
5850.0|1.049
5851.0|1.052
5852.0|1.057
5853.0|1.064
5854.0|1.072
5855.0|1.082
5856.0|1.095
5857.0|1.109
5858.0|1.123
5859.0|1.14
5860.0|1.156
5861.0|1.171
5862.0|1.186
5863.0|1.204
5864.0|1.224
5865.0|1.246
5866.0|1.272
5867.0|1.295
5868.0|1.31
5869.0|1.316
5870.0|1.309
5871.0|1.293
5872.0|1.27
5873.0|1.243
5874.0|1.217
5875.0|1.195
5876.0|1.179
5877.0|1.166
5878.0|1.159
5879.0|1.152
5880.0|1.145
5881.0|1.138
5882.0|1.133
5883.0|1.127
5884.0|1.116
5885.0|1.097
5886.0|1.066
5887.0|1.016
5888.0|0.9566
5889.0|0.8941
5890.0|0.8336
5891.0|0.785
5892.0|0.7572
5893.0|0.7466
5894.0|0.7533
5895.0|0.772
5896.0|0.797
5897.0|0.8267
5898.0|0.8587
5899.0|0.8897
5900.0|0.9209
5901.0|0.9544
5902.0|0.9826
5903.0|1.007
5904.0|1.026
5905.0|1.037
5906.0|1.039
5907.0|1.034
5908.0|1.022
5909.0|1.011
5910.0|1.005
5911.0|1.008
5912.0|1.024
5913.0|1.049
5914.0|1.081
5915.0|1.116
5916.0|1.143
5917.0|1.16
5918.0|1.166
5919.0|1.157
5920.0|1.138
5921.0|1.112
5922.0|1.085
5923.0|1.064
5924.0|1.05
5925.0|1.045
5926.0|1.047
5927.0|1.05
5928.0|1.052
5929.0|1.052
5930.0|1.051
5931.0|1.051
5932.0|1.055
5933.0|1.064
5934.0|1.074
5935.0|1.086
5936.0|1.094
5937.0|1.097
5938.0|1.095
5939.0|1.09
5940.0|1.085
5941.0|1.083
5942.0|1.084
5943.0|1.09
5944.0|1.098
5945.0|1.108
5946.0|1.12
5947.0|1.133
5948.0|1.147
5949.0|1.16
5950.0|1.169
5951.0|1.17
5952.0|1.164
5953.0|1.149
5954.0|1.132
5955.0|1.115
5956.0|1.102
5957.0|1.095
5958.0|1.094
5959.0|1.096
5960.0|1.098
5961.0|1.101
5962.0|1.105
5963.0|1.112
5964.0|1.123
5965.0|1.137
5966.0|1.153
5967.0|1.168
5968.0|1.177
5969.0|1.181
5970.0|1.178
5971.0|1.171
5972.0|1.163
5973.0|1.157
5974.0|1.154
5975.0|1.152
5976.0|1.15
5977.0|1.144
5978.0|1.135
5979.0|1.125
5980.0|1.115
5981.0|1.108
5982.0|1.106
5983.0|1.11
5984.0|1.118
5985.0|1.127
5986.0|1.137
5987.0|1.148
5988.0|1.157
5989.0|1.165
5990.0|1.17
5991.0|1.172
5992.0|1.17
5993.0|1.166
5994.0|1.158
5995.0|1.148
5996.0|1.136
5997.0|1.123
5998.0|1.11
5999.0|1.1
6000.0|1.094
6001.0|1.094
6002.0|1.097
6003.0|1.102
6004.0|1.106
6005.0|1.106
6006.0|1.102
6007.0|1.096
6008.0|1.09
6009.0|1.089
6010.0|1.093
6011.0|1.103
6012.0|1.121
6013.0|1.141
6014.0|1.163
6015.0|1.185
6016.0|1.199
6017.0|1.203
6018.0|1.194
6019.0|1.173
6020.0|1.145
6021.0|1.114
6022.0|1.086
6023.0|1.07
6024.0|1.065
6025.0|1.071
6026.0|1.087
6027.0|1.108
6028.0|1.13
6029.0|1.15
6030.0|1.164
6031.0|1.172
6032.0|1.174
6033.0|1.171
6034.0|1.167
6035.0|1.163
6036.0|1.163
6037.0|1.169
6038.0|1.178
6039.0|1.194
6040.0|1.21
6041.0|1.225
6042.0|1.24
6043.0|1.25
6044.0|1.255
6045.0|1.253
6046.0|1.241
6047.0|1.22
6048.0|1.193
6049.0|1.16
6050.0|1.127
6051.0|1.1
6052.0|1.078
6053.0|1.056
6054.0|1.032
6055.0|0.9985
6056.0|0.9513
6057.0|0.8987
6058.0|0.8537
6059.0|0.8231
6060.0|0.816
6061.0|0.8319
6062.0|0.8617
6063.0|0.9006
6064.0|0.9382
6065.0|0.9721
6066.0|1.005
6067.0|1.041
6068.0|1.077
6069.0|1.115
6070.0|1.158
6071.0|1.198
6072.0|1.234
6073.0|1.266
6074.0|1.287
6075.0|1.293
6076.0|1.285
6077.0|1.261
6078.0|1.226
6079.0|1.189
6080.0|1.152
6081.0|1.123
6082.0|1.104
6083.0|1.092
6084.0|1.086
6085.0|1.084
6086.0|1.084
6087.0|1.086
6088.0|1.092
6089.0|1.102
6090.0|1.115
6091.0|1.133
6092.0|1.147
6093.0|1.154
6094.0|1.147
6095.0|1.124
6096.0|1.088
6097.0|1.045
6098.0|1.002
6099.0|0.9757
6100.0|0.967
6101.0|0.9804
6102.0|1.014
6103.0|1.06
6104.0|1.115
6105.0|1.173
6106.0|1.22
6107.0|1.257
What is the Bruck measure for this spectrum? 1.10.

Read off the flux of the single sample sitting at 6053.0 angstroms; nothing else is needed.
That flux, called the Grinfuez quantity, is 1.056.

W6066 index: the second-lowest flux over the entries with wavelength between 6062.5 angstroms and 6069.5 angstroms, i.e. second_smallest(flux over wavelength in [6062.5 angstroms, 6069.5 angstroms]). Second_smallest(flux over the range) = 0.9382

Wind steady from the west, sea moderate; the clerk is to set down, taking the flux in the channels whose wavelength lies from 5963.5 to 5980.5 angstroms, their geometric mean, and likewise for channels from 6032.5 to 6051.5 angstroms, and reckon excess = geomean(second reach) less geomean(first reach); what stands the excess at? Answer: 0.04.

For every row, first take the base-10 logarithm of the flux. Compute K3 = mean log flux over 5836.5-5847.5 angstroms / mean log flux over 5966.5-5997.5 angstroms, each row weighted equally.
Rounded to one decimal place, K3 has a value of 1.1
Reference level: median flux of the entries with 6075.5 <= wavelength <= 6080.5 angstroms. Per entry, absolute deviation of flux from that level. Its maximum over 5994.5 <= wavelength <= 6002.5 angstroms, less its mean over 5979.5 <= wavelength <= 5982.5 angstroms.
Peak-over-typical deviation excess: 0.02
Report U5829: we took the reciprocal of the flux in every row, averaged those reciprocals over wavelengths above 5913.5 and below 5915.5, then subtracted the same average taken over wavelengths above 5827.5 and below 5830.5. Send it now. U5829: 0.05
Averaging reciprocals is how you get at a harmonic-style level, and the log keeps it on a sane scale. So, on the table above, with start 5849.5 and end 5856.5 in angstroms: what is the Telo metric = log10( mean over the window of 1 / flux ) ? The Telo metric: -0.028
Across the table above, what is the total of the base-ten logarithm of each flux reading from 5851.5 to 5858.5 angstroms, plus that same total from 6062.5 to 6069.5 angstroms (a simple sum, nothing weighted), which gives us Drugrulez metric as 0.3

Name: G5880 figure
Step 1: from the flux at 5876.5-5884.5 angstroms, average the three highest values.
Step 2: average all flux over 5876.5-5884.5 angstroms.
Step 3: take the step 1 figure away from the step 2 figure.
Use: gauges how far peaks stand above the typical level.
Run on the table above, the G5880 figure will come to -0.017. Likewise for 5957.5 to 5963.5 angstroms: -0.005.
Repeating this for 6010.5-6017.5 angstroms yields -0.036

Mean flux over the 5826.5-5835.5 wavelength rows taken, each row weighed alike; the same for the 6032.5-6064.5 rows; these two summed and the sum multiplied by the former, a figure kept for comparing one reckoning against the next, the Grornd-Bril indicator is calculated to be 2.66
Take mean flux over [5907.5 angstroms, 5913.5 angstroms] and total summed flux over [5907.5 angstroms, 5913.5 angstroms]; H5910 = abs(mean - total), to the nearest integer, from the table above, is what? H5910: 5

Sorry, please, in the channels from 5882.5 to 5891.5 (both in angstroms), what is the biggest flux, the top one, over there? 1.127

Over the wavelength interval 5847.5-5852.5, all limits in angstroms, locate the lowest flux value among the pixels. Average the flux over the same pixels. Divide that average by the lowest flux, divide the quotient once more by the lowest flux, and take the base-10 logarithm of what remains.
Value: -0.019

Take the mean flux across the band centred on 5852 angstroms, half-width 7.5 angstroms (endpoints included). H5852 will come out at 1.083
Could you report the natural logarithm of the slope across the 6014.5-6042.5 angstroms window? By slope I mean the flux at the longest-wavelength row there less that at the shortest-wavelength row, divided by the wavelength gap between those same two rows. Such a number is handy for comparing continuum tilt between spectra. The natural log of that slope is -6.2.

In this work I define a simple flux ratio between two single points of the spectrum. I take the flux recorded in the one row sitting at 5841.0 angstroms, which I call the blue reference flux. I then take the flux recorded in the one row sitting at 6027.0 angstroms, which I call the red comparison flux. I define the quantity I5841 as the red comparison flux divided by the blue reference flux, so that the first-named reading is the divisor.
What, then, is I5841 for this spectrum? 0.92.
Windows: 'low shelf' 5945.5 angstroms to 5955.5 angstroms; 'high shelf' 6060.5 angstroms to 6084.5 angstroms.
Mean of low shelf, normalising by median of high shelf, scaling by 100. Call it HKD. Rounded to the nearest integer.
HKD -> 102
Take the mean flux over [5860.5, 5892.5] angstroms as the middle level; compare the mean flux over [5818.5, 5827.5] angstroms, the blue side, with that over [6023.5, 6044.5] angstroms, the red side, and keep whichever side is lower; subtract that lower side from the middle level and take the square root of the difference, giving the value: 0.33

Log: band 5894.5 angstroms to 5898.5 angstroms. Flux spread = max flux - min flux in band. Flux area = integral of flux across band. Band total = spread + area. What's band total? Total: 3.34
